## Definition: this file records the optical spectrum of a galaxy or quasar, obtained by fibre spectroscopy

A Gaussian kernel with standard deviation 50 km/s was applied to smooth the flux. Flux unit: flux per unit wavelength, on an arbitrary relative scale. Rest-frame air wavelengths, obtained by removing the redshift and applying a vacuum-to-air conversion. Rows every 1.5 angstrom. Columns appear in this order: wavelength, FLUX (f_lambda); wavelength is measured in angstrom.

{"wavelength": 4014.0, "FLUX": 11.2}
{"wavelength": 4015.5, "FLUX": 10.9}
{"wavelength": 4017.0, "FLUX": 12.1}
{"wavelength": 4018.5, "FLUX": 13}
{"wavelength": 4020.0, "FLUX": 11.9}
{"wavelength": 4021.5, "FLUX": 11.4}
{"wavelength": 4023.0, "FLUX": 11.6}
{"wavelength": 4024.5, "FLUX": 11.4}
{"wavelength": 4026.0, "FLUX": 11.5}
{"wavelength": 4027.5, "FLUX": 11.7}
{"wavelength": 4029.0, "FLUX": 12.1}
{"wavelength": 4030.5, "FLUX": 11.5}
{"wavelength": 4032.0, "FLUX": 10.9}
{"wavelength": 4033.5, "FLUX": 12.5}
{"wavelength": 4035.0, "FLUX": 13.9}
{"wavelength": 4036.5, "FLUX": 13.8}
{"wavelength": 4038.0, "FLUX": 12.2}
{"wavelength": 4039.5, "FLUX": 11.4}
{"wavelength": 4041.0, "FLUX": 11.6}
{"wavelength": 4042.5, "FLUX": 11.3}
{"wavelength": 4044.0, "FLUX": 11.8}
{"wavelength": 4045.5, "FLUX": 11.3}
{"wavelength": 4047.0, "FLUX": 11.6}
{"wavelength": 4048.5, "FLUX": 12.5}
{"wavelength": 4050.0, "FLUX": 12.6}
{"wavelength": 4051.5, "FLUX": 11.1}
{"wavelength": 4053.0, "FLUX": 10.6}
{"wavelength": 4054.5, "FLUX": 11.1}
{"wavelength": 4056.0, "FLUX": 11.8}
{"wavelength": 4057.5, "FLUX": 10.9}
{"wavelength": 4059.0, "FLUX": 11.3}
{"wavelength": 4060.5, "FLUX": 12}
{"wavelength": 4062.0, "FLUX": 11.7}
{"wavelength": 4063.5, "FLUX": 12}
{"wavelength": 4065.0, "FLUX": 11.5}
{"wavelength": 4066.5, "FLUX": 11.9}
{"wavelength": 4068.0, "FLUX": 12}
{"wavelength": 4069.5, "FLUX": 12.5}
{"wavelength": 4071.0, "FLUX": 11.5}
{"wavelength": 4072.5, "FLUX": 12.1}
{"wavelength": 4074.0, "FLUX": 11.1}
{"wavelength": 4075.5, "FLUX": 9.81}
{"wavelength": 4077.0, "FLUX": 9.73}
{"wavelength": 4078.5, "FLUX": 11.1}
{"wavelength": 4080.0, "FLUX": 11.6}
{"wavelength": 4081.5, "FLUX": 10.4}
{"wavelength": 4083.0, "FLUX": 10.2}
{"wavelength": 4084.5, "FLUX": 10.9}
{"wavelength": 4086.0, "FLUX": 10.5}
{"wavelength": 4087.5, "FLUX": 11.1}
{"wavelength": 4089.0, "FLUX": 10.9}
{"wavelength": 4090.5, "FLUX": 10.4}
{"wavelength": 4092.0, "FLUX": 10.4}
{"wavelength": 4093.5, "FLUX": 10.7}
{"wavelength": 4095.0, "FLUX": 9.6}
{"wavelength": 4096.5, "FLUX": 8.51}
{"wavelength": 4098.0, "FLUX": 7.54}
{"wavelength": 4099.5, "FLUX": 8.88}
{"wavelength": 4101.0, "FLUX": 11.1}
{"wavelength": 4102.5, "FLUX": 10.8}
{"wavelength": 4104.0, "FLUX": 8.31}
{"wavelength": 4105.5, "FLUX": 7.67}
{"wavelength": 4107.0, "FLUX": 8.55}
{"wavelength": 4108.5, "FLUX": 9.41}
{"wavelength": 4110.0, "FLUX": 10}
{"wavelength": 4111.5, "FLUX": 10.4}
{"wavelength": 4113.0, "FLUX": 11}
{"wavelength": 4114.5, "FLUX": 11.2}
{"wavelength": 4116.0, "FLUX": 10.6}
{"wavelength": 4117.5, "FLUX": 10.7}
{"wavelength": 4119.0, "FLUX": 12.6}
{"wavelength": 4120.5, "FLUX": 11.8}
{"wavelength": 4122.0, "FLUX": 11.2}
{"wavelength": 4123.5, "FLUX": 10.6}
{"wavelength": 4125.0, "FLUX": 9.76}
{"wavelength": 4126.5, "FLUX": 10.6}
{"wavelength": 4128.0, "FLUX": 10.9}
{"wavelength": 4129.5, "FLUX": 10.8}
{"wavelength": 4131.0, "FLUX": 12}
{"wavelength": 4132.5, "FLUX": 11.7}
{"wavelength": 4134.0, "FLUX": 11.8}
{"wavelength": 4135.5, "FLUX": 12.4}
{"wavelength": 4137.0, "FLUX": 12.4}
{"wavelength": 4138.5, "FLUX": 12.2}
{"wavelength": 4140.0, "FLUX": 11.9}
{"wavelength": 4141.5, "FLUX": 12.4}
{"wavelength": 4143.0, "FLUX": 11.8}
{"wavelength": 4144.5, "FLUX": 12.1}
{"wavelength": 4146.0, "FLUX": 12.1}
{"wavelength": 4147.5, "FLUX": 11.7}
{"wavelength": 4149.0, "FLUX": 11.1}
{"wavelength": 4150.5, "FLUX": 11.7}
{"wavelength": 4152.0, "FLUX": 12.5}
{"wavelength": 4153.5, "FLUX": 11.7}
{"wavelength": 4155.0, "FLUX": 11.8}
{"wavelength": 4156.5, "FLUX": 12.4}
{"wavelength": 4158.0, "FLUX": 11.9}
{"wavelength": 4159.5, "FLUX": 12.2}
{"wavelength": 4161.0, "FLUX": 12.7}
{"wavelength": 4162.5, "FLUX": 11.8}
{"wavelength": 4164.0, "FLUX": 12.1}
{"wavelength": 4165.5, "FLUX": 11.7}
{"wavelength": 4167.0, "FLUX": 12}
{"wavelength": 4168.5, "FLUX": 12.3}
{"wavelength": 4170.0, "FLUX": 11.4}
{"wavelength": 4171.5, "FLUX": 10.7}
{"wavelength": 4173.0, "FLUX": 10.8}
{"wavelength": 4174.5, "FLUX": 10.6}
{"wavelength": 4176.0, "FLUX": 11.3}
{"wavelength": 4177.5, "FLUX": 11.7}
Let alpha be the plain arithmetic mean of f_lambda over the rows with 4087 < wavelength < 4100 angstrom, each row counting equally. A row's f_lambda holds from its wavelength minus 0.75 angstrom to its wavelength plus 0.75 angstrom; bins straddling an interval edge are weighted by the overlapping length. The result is 9.8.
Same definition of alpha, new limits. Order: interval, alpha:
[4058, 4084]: 11.3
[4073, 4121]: 10.2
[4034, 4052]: 12.1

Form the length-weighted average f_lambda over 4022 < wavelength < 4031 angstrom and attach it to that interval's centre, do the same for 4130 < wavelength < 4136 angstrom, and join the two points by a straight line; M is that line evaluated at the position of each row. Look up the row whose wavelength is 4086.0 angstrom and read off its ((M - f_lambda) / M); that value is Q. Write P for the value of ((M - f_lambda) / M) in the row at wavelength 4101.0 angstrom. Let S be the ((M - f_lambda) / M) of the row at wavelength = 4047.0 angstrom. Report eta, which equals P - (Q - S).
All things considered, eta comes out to -0.04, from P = 0.06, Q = 0.109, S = 0.007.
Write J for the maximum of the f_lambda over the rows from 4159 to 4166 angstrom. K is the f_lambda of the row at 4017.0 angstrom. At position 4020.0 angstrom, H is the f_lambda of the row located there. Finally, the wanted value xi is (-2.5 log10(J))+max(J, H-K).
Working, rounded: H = 11.9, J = 12.7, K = 12.1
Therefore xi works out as 9.9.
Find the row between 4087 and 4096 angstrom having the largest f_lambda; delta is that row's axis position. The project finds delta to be 4087.5 angstrom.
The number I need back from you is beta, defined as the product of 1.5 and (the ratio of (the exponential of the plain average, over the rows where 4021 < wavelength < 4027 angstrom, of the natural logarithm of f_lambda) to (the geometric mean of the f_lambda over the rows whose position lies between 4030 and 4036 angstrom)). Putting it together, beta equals 1.42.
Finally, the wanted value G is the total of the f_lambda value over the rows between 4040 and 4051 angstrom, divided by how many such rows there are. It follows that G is 11.8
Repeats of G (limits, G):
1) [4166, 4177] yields 11.3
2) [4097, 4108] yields 9.0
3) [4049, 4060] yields 11.3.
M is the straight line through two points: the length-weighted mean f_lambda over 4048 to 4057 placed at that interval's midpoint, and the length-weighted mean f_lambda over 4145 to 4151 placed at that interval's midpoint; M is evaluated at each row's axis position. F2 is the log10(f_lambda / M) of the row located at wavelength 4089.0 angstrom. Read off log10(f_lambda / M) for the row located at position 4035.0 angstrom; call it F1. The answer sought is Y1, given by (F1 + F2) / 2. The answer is 0.03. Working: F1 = 0.08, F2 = -0.03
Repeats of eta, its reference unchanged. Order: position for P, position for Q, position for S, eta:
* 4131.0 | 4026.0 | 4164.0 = -0.03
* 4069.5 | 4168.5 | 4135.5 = -0.08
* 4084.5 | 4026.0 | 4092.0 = 0.18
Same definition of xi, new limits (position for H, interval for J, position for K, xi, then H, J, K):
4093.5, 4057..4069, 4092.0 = 9.3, 10.7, 12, 10.4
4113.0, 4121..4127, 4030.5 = 8.6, 11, 11.2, 11.5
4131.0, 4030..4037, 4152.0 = 11.0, 12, 13.9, 12.5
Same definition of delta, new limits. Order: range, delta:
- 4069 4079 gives 4069.5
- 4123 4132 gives 4131.0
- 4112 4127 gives 4119.0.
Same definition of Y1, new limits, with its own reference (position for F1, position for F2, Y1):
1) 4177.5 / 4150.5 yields 0.00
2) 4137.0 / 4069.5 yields 0.03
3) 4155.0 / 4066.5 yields 0.01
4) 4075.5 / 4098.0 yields -0.13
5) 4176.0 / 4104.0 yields -0.08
